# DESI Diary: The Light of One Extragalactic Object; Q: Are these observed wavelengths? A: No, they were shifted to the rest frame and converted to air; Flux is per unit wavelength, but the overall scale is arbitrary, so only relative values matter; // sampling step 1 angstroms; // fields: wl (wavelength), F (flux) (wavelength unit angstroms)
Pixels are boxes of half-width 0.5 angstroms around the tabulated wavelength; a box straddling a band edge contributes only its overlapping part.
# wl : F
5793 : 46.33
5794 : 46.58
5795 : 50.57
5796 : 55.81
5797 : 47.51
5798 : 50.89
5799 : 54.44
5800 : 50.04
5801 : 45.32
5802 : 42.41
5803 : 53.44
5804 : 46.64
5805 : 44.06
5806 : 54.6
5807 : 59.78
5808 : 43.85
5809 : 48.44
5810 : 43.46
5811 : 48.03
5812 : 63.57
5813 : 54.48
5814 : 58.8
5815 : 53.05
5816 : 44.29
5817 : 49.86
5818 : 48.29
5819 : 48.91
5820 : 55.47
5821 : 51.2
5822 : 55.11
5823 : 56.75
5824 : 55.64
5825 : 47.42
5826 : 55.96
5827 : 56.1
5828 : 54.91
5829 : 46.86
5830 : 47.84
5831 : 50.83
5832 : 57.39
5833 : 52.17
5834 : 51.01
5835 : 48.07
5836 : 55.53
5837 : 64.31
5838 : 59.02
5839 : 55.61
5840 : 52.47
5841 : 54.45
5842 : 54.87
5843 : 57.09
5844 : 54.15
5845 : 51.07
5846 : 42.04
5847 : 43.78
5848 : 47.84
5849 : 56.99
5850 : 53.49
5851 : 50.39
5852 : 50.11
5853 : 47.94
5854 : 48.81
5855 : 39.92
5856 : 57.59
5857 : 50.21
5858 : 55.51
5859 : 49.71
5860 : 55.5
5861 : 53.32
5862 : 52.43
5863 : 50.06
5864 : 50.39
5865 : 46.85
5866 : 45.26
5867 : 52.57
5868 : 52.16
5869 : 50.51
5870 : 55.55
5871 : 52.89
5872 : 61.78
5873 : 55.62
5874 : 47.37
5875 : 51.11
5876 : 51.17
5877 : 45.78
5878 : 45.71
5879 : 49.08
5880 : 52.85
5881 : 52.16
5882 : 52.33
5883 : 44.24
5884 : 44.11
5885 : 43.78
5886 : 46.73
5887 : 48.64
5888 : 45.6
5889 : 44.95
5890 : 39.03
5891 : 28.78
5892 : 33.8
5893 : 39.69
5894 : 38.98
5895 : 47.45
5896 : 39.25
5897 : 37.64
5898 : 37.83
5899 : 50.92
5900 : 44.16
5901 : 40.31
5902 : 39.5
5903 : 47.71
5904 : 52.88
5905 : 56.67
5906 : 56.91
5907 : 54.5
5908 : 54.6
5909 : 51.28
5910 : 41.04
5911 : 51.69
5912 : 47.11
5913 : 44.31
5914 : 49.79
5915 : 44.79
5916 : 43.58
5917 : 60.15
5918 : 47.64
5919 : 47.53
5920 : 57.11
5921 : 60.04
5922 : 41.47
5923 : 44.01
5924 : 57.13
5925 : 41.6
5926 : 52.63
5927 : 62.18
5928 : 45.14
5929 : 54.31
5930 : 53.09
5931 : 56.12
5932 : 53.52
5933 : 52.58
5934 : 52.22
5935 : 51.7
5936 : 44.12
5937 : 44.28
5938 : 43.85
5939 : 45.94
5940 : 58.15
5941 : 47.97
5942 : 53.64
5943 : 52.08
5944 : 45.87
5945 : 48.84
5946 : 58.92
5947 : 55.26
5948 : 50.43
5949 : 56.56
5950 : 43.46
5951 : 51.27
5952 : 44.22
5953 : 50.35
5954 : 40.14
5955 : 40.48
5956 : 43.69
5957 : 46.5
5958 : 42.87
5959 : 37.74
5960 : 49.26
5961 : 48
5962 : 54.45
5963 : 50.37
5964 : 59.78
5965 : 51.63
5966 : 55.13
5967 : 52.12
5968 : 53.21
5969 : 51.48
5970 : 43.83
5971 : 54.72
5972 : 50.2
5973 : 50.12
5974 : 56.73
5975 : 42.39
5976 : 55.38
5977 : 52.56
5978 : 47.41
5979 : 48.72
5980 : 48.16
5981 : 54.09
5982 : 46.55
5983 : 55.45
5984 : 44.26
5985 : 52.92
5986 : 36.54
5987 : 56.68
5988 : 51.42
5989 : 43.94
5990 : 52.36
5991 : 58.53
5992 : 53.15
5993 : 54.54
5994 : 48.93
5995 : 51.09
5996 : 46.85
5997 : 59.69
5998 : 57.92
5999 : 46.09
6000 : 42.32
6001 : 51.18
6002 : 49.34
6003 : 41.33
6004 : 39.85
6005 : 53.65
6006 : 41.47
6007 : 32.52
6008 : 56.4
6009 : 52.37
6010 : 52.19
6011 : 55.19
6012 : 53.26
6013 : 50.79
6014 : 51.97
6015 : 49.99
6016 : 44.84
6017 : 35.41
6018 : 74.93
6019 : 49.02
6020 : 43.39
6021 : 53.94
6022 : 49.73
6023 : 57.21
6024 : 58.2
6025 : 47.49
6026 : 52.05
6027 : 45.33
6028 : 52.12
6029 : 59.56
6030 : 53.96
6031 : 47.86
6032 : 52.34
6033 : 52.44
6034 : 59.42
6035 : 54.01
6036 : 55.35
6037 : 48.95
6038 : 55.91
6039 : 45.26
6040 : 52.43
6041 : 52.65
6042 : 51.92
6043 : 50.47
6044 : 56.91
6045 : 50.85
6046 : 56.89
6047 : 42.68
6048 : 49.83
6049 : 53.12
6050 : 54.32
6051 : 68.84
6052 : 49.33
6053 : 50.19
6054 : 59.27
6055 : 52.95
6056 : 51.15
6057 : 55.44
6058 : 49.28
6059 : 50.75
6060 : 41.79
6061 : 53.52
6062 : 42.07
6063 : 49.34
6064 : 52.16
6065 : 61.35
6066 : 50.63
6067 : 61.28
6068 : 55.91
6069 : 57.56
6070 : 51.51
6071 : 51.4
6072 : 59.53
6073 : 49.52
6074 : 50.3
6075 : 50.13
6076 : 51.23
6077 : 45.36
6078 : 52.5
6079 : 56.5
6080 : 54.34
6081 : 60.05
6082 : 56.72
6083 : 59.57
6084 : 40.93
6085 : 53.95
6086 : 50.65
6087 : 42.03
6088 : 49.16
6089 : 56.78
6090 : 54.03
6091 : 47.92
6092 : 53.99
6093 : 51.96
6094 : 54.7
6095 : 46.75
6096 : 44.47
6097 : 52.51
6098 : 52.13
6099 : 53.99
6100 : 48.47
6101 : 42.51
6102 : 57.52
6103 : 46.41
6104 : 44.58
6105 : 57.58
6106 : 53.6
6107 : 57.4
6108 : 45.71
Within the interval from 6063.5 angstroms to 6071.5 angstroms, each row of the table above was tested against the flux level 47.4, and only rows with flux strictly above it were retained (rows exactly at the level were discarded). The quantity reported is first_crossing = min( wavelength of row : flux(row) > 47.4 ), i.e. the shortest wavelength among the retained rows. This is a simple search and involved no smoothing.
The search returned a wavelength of 6064 angstroms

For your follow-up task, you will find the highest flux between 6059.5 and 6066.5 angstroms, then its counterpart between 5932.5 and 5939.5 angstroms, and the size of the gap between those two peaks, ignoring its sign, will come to 8.77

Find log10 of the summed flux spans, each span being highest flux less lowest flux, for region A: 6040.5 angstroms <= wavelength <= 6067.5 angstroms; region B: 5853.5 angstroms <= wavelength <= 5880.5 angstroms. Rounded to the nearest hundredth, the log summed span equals 1.69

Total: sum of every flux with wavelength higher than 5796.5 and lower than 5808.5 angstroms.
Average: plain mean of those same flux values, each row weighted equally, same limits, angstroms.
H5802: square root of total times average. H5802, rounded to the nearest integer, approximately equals 171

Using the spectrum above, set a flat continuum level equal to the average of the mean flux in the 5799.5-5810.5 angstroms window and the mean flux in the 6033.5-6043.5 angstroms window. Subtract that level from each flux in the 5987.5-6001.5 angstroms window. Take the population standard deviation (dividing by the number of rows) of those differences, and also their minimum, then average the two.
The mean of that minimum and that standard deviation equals -2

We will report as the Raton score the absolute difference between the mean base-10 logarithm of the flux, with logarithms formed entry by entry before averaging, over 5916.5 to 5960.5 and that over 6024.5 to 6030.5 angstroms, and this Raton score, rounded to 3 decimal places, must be 0.019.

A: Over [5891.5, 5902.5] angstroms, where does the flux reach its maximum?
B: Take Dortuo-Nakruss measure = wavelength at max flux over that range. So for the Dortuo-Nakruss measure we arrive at 5899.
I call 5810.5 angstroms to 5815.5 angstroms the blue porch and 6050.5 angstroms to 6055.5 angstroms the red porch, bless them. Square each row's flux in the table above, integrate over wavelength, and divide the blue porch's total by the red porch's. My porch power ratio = 0.97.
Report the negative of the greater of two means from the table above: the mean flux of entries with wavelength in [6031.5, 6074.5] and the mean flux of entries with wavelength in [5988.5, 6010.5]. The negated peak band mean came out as -52.8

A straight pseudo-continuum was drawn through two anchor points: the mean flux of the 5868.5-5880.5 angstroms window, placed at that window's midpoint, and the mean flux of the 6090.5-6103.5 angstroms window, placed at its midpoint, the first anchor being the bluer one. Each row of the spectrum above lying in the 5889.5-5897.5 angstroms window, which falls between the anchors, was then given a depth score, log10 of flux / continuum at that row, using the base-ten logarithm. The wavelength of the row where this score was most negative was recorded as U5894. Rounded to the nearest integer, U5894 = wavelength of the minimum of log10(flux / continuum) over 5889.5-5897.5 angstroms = 5891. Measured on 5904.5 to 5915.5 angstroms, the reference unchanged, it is 5910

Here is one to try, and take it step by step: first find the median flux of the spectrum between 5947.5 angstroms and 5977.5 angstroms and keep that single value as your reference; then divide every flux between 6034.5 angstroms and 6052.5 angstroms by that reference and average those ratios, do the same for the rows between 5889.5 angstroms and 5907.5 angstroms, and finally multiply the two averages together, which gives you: 0.91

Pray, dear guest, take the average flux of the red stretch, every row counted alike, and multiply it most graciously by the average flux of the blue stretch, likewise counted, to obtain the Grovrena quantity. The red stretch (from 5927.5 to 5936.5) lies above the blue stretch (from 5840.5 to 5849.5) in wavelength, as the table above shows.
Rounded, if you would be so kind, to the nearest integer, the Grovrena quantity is 2641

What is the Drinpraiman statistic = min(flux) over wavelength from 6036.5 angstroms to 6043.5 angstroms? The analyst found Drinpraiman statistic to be 45.26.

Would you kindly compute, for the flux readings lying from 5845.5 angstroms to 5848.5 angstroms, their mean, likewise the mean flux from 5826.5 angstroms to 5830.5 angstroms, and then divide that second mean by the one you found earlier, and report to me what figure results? 1.15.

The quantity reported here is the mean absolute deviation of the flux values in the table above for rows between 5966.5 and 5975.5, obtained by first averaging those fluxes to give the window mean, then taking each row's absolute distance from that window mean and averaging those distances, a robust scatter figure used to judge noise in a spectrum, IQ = 3.5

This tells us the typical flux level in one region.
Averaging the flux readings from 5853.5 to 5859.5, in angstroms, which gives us 50.3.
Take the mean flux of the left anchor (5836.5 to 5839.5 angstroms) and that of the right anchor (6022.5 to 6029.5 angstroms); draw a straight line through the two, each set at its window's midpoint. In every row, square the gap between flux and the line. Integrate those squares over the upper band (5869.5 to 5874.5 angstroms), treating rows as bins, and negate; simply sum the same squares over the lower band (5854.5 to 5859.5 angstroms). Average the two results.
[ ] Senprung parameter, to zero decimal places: 181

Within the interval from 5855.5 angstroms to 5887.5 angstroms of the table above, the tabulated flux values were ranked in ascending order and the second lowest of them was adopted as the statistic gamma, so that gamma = 44.11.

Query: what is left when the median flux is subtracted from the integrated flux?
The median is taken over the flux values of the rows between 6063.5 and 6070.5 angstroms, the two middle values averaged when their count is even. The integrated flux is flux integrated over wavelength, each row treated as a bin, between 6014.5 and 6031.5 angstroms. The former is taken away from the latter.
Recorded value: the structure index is 819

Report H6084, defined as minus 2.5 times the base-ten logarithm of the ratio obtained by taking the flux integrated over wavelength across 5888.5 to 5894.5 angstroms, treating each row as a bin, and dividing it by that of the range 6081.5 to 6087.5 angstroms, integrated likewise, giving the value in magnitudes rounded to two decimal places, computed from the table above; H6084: 0.33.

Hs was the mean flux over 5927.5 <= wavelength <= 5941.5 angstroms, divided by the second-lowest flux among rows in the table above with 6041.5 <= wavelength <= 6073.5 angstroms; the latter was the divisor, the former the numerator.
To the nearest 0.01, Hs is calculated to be 1.19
